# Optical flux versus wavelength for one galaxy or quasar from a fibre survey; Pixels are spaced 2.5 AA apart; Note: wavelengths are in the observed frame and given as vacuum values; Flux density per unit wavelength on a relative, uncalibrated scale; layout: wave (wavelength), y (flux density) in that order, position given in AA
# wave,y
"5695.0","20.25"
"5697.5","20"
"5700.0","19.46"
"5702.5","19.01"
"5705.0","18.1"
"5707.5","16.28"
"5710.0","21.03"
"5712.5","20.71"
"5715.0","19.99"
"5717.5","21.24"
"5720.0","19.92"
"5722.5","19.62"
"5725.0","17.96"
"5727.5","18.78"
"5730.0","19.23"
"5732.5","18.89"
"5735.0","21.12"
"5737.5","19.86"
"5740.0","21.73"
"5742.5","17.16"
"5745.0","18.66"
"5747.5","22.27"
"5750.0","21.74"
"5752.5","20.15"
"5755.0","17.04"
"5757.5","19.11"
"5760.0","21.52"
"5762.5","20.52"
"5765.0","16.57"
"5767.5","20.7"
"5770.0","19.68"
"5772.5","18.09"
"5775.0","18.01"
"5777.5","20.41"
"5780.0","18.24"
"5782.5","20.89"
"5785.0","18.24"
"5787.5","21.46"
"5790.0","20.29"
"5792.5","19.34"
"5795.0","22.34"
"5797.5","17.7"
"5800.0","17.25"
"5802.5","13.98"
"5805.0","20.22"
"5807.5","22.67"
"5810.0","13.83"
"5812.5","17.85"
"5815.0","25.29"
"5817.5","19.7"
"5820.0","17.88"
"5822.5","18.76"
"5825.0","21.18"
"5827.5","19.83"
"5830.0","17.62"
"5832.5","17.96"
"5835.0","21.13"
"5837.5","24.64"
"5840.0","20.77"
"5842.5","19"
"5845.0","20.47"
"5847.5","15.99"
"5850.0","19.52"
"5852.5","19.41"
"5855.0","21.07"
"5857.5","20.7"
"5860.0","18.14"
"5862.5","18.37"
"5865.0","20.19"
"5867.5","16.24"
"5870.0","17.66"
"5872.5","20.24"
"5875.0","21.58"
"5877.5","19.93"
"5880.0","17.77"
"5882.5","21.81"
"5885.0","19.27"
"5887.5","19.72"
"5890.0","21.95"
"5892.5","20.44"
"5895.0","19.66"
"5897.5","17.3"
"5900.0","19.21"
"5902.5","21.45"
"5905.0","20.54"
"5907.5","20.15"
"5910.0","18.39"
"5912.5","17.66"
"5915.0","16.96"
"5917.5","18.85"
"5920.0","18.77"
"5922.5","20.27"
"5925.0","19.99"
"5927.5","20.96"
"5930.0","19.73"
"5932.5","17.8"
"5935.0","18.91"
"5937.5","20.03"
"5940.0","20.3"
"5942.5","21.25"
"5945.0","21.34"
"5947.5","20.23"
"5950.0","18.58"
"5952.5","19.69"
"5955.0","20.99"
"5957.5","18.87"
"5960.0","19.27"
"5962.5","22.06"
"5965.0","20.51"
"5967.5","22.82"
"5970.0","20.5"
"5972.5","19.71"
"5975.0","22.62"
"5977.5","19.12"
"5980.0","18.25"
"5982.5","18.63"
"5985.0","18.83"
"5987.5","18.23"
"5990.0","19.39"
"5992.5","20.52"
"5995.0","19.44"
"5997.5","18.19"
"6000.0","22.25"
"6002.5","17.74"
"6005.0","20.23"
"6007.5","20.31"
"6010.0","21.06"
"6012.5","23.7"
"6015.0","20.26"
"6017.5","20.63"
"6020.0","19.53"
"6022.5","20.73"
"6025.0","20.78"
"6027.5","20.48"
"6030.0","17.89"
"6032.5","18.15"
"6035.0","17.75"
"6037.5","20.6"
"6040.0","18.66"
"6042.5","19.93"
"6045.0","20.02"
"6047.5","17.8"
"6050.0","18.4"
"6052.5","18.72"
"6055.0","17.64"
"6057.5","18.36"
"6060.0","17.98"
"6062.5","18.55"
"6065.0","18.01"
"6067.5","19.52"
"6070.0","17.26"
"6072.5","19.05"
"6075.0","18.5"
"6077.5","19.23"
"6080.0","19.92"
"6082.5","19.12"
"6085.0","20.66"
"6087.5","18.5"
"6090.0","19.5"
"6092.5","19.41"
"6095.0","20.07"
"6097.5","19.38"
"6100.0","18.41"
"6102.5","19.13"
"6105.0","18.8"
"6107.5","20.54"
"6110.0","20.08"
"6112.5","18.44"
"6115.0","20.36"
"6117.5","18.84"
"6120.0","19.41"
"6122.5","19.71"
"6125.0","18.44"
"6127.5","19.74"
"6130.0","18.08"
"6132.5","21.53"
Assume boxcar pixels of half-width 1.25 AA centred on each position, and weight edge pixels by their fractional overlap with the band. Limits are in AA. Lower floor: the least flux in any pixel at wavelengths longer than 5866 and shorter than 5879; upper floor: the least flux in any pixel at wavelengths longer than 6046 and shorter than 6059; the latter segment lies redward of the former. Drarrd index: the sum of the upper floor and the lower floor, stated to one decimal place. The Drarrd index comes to 33.9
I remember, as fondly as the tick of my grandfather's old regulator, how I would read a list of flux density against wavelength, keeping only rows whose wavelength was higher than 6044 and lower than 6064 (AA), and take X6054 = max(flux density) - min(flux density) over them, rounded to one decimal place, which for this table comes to 2.4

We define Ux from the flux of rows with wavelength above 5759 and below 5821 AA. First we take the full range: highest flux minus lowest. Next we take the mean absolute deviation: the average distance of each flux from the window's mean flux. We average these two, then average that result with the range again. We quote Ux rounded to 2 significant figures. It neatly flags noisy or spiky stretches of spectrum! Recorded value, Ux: 9.1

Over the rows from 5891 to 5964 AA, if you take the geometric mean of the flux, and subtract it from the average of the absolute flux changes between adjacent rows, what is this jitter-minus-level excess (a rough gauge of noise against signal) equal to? -18.4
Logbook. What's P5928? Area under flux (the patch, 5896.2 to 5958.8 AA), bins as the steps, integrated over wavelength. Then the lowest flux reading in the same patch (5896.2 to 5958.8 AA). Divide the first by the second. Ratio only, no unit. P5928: 72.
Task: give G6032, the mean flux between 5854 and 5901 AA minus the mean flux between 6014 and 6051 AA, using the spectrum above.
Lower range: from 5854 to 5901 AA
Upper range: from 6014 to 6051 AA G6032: 0.1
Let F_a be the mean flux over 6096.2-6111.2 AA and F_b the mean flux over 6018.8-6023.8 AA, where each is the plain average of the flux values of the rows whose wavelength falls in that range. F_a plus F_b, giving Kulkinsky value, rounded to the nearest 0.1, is 39.5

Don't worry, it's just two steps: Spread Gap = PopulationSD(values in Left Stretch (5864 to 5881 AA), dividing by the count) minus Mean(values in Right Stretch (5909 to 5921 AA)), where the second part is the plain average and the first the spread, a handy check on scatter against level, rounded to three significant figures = -16.4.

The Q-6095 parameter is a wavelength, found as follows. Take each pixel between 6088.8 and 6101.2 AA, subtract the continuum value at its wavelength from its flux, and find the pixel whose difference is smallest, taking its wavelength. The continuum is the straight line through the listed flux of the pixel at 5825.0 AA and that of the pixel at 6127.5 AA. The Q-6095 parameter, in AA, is 6100.0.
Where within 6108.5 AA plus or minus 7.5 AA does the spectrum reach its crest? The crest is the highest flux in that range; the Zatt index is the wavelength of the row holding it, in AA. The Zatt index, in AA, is 6107.5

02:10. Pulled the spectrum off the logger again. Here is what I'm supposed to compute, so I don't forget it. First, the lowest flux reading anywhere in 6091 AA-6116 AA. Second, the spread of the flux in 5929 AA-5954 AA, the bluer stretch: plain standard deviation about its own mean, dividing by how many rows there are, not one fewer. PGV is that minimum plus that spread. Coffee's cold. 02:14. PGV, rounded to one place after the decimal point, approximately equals 19.5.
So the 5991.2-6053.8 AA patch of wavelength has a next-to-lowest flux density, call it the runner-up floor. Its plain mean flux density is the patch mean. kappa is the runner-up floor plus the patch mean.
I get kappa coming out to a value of 37.5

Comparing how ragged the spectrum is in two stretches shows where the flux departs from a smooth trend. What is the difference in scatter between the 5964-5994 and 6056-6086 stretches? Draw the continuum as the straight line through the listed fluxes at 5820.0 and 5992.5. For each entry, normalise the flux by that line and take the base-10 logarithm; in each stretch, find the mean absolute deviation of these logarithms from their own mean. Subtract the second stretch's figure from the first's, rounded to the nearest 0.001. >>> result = 0.012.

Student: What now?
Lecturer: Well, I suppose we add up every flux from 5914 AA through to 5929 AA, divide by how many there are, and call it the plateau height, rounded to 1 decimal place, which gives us 19.3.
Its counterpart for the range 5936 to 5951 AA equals 20.3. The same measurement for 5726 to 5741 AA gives 19.9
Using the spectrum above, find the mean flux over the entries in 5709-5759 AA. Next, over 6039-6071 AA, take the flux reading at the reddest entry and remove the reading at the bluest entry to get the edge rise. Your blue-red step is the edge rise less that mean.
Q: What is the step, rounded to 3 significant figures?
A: -21.2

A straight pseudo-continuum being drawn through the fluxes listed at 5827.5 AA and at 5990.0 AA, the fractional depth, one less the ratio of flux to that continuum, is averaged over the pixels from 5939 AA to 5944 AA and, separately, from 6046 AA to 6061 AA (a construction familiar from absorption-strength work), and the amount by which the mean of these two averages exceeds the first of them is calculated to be 0.06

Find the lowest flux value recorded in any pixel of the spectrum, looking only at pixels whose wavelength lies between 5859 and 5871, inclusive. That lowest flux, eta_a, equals 16.24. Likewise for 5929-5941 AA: 17.8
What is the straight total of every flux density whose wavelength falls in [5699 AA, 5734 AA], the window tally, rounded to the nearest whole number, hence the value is 270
